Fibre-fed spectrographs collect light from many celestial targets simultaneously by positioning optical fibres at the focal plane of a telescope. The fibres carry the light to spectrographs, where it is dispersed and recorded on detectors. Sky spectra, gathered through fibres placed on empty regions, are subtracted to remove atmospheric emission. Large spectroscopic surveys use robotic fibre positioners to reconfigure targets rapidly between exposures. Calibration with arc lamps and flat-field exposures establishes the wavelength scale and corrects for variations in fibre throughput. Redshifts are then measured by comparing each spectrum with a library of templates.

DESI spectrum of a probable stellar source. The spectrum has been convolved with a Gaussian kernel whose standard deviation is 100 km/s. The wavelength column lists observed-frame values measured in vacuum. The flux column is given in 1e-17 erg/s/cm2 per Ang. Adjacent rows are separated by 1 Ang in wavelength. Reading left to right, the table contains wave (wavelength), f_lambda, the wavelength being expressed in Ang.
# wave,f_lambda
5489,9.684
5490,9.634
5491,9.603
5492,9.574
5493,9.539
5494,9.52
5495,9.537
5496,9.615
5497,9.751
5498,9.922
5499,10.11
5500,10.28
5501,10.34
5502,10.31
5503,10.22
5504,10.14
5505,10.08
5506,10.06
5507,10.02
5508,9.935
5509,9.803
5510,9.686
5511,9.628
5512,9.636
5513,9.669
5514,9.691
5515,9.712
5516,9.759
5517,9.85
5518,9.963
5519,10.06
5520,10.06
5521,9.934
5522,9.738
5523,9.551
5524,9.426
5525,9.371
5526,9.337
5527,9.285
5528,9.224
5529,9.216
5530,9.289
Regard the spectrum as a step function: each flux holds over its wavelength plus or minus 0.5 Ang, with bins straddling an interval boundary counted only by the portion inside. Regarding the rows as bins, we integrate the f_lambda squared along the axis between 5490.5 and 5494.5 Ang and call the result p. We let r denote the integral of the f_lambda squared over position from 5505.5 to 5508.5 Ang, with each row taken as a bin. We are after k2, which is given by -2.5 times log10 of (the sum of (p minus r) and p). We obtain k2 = -6.6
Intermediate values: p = 366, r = 300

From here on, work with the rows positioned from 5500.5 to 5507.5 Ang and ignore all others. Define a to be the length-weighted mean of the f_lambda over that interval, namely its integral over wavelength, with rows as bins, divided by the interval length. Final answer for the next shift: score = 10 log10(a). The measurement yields 10.1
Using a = 10.2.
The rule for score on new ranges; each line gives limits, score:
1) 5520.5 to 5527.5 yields 9.8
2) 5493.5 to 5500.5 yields 9.9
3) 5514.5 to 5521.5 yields 10.0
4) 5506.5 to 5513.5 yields 9.9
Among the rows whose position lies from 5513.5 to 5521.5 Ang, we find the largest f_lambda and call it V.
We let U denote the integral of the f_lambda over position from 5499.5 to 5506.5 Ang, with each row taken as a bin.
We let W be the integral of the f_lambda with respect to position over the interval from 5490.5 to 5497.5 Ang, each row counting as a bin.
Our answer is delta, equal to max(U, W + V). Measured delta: 77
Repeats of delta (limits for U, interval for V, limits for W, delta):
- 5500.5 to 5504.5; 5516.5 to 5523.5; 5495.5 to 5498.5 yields 41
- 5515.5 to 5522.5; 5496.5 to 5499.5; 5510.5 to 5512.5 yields 69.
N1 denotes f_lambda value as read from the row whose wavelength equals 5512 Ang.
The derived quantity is 9.636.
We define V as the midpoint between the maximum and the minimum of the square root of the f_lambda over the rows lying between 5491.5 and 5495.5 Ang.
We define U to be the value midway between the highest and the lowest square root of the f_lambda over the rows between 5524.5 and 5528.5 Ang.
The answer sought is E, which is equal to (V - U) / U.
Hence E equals 0.013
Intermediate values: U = 3.05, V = 3.09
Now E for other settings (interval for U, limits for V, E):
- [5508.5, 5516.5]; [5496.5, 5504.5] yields 0.017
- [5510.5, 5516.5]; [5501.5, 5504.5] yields 0.027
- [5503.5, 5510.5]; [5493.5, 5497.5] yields -0.014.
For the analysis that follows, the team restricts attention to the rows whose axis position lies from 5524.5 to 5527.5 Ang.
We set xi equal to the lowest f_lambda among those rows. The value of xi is 9.285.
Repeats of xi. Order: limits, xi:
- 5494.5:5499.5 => 9.537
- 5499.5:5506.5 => 10.06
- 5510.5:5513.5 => 9.628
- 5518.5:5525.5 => 9.371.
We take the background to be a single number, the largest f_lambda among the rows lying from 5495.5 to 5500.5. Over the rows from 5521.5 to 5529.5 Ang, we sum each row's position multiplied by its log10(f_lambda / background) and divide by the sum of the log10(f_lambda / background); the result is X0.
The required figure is 5525.9 Ang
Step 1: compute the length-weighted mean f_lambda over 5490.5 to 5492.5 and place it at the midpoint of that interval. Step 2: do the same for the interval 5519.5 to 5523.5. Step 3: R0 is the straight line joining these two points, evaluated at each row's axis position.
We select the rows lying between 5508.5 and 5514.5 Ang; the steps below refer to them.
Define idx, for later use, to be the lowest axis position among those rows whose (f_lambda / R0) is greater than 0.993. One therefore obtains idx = 5509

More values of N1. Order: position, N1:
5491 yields 9.603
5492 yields 9.574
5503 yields 10.22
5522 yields 9.738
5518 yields 9.963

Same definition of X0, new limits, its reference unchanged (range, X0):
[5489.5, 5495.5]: 5492.6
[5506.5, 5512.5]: 5510.0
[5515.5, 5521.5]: 5518.1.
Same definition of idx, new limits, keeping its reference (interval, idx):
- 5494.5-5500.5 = 5496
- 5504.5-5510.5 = 5505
